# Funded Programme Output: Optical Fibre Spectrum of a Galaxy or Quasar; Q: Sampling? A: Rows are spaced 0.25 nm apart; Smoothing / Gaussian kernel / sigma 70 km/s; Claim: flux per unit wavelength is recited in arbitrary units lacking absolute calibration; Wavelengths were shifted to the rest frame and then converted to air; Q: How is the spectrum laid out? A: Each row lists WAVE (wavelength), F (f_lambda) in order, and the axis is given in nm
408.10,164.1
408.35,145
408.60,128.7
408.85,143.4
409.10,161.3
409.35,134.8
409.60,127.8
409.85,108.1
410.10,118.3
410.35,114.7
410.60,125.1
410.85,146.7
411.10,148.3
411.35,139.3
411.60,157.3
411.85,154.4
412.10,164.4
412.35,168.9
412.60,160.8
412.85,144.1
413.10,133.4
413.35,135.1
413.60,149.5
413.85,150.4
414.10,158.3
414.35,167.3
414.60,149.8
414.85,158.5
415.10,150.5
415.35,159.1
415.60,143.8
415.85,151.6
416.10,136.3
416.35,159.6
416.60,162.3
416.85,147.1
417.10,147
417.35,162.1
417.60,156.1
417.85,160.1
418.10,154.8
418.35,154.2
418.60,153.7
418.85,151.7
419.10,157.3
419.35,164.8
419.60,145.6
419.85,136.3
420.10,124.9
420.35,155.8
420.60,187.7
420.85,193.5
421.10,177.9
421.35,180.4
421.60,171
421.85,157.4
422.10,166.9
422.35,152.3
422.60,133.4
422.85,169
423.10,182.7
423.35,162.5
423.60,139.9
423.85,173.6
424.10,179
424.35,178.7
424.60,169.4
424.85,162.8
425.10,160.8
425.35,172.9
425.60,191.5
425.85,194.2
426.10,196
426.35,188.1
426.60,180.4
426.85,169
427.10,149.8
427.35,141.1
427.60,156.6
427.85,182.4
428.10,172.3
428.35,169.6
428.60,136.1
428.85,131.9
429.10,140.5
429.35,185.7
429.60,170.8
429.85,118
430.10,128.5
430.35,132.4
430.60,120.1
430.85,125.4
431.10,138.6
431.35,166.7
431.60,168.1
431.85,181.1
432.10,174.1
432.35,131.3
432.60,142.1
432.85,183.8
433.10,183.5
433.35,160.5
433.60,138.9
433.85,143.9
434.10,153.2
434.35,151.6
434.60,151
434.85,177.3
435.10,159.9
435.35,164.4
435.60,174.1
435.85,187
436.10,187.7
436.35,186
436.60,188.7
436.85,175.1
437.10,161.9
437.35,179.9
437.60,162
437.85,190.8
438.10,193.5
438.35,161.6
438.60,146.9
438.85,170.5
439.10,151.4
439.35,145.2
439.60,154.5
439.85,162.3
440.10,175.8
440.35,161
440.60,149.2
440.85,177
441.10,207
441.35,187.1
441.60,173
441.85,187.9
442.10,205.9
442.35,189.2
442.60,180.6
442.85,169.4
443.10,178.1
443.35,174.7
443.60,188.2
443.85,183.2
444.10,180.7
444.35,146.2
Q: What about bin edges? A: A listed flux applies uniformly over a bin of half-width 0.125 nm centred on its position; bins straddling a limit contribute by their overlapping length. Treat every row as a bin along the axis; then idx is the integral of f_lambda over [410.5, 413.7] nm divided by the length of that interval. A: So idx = 148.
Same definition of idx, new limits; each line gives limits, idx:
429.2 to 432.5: 149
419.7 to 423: 162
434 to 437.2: 171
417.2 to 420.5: 152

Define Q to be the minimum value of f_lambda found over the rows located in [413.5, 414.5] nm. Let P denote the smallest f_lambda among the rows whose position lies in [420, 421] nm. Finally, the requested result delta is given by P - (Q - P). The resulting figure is 100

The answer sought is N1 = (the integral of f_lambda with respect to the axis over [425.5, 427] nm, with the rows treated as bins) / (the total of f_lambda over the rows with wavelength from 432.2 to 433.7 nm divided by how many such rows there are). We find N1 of 1.78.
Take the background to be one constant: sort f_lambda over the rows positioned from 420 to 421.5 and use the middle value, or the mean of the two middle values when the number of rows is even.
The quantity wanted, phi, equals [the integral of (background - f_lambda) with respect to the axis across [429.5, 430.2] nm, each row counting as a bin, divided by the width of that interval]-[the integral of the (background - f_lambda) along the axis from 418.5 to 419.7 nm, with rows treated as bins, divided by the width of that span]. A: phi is 16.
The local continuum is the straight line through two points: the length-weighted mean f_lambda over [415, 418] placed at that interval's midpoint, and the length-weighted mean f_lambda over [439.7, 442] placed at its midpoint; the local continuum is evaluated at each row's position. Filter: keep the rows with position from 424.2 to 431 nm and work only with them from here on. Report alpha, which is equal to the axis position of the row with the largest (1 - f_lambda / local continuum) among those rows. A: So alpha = 429.85 nm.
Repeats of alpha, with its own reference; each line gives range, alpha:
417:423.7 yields 420.10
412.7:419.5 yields 413.10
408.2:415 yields 409.85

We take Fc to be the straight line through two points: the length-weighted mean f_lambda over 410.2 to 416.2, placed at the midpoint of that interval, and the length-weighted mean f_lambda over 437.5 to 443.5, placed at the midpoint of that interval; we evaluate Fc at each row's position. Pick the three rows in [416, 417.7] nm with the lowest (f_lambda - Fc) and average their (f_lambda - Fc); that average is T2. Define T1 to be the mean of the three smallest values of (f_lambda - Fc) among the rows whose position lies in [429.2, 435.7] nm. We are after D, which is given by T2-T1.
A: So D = 35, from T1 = -43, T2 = -8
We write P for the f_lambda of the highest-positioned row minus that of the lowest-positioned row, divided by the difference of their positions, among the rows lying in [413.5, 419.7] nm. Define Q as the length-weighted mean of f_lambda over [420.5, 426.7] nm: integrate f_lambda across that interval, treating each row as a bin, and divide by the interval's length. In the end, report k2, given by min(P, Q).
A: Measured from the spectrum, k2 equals -1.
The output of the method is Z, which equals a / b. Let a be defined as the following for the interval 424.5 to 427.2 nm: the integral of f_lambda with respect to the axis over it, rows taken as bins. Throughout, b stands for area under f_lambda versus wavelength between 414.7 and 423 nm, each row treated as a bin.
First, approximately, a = 476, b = 1304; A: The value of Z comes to 0.4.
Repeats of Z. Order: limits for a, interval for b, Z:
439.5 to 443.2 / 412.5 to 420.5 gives 0.5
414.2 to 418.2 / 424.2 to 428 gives 0.9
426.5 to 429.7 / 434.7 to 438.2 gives 0.8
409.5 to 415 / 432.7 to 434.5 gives 2.8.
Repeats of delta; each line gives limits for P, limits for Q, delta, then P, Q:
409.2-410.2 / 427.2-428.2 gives 75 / 108.1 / 141.1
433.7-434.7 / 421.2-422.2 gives 130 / 143.9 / 157.4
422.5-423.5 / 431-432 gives 128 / 133.4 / 138.6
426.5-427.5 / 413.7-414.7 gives 132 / 141.1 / 149.8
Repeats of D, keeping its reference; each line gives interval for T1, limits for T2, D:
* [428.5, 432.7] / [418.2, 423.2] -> 19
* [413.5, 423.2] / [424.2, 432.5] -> -19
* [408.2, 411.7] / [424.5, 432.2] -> -11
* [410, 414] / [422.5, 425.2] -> 13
